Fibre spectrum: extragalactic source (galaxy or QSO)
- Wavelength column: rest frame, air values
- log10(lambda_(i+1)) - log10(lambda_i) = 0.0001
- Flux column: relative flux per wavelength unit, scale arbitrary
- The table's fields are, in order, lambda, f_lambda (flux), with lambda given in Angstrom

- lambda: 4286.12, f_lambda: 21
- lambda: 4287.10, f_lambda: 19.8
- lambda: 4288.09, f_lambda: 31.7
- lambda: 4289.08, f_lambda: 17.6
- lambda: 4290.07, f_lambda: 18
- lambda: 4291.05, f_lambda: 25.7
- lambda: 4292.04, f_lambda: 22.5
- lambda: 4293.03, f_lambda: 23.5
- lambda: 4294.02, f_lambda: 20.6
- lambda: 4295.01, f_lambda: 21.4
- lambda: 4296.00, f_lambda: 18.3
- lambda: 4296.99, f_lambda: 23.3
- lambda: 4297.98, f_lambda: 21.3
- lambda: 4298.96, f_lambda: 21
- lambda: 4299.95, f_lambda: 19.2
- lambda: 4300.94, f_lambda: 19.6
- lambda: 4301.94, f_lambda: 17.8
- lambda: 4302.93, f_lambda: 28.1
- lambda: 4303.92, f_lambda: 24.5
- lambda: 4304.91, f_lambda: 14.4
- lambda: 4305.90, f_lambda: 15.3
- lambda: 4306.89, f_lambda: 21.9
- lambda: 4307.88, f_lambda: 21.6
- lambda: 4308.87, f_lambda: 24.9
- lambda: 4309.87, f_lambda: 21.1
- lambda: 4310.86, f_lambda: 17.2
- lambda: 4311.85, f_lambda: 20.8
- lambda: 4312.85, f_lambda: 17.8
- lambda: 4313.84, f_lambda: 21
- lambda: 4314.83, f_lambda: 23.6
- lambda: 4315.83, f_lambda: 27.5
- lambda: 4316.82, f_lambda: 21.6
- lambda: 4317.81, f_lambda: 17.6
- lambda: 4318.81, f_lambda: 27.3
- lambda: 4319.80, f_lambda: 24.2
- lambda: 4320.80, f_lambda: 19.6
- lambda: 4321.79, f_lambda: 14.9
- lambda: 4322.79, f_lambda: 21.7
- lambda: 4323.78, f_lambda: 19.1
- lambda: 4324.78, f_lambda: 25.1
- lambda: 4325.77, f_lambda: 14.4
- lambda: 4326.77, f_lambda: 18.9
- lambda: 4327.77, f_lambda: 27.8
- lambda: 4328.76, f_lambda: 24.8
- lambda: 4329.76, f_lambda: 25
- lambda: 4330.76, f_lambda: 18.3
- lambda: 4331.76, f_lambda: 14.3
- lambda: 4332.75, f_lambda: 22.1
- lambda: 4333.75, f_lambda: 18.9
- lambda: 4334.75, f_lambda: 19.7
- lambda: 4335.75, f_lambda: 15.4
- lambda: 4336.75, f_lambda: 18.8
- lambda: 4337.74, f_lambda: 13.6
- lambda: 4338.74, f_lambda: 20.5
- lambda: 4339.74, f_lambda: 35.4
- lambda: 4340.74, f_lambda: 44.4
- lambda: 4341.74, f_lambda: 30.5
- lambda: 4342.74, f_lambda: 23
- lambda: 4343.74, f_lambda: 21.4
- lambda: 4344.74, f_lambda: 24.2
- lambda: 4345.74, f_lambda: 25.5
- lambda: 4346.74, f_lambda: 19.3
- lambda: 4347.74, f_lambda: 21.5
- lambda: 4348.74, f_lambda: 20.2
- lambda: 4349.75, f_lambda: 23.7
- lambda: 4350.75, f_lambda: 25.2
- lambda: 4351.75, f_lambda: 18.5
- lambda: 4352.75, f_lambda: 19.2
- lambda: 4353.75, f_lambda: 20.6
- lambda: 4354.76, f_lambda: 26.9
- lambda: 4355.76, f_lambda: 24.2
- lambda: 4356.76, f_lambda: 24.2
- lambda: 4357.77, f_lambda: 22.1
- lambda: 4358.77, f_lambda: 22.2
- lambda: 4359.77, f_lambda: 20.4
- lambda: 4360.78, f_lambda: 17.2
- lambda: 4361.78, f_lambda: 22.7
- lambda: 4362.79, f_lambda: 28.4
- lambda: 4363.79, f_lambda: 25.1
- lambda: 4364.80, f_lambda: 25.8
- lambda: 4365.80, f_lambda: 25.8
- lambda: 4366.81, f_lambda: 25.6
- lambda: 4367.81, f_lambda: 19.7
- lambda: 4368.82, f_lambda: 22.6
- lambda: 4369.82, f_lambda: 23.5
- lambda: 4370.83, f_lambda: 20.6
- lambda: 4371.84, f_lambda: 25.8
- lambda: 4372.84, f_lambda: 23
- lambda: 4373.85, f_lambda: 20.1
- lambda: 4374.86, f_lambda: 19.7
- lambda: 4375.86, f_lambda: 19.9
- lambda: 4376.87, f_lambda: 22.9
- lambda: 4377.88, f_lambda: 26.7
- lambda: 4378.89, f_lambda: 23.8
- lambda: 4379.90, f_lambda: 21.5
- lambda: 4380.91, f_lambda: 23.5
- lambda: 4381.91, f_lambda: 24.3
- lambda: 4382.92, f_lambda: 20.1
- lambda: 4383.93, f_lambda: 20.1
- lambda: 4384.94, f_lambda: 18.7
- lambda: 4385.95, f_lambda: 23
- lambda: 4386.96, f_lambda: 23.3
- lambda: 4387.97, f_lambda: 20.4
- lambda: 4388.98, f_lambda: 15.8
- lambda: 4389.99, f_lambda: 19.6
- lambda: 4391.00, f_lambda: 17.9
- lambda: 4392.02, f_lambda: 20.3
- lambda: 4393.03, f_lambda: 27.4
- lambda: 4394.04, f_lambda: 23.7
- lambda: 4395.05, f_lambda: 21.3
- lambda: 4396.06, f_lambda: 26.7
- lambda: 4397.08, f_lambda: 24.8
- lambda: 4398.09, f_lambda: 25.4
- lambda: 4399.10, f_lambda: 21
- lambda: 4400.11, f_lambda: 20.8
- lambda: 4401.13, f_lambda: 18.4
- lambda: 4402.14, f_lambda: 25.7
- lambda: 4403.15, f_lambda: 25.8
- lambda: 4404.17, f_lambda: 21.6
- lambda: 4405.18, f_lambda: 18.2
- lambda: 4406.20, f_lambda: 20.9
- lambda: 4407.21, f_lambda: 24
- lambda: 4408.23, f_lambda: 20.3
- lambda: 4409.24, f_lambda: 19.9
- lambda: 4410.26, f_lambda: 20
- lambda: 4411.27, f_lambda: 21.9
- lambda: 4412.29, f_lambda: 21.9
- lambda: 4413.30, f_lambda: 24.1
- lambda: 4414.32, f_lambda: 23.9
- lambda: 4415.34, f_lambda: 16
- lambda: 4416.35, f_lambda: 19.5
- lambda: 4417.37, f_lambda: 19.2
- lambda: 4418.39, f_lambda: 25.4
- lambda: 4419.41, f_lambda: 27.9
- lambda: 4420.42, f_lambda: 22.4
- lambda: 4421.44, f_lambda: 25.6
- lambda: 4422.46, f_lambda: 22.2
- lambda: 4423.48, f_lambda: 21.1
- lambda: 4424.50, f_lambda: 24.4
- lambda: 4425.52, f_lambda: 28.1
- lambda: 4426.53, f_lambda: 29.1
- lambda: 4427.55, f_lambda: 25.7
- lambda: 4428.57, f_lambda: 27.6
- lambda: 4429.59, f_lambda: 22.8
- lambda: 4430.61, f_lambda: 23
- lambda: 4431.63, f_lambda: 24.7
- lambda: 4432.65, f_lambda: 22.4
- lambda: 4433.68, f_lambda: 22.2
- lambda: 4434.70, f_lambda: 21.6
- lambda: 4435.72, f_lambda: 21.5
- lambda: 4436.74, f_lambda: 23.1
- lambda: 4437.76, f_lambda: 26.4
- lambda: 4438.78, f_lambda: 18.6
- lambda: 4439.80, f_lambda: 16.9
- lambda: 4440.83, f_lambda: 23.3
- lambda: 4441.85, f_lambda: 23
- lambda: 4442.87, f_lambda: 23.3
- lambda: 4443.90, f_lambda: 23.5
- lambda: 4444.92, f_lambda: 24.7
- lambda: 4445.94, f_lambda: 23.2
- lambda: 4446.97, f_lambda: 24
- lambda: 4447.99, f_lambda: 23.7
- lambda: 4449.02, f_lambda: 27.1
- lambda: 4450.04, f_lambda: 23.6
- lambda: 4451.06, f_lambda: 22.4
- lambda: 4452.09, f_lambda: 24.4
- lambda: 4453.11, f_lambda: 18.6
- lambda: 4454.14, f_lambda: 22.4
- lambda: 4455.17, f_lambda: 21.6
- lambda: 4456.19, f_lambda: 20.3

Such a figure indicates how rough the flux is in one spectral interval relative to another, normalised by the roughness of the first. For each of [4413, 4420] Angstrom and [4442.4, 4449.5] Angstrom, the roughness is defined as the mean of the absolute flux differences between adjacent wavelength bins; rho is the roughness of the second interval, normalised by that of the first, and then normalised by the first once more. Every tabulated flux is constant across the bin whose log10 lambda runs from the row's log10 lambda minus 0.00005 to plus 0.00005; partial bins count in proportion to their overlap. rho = 0.10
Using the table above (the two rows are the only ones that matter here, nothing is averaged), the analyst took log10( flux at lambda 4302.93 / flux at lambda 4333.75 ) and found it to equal 0.17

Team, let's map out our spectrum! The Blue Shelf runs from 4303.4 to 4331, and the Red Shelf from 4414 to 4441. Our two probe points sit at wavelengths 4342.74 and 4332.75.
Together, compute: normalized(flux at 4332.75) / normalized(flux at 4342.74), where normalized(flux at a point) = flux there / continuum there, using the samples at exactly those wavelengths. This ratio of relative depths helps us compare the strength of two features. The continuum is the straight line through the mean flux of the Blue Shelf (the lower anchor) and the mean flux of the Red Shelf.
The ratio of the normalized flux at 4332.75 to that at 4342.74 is 1.0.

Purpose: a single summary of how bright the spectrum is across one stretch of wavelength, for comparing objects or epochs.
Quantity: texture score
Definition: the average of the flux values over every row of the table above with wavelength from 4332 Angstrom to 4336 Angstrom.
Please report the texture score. 19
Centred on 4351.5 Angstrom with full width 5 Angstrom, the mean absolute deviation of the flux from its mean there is 2.41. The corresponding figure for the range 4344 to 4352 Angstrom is 2.39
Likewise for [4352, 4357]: 2.50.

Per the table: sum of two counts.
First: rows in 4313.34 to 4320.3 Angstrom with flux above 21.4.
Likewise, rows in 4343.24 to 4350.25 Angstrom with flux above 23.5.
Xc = 8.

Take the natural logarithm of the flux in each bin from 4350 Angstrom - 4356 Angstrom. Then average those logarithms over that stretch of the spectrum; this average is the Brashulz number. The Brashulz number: 3.101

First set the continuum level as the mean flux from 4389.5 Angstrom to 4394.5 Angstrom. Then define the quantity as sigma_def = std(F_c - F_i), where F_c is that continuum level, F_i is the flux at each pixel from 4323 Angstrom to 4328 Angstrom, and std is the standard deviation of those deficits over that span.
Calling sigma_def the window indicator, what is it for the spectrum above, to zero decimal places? 5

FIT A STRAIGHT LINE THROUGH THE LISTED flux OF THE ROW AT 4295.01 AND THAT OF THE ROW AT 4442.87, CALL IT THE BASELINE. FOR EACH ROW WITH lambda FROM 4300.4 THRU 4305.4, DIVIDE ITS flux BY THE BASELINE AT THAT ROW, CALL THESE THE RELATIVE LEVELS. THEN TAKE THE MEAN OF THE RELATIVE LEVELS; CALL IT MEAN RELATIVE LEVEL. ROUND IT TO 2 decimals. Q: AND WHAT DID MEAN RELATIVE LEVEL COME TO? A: 0.97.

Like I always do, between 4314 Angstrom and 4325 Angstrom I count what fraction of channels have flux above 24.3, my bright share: 0.27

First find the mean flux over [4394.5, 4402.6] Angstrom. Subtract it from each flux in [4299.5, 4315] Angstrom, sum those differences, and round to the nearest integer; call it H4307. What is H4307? -39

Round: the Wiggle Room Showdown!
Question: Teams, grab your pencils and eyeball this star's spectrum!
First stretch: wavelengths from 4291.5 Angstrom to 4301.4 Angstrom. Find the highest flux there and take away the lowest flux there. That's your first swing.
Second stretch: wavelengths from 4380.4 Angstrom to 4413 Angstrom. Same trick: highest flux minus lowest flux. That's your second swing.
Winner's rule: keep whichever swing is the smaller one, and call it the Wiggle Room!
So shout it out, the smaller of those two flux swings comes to 5.2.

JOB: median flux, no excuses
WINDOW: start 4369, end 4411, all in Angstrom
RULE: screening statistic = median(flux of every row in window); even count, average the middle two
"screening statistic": 21.3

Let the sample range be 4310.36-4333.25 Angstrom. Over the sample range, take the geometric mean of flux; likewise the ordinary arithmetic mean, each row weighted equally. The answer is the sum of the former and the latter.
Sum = 41.7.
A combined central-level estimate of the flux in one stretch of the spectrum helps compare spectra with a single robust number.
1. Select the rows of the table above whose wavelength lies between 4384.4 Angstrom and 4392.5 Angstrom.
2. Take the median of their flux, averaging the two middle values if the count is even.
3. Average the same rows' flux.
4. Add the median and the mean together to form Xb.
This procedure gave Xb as 39.8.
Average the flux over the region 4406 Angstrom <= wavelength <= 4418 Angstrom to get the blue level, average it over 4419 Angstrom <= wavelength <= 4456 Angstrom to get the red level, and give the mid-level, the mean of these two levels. 22.2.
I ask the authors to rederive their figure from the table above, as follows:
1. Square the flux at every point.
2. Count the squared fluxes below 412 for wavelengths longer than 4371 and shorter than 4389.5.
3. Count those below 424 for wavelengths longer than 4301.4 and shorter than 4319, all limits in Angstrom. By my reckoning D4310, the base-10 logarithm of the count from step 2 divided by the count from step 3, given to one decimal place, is 0.1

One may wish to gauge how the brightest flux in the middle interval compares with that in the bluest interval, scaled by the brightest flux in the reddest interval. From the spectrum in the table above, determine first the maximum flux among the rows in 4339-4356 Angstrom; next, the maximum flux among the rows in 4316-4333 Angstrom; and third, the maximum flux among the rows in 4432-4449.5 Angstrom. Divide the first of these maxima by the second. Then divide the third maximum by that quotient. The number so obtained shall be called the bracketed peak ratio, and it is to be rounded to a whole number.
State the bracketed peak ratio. 17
